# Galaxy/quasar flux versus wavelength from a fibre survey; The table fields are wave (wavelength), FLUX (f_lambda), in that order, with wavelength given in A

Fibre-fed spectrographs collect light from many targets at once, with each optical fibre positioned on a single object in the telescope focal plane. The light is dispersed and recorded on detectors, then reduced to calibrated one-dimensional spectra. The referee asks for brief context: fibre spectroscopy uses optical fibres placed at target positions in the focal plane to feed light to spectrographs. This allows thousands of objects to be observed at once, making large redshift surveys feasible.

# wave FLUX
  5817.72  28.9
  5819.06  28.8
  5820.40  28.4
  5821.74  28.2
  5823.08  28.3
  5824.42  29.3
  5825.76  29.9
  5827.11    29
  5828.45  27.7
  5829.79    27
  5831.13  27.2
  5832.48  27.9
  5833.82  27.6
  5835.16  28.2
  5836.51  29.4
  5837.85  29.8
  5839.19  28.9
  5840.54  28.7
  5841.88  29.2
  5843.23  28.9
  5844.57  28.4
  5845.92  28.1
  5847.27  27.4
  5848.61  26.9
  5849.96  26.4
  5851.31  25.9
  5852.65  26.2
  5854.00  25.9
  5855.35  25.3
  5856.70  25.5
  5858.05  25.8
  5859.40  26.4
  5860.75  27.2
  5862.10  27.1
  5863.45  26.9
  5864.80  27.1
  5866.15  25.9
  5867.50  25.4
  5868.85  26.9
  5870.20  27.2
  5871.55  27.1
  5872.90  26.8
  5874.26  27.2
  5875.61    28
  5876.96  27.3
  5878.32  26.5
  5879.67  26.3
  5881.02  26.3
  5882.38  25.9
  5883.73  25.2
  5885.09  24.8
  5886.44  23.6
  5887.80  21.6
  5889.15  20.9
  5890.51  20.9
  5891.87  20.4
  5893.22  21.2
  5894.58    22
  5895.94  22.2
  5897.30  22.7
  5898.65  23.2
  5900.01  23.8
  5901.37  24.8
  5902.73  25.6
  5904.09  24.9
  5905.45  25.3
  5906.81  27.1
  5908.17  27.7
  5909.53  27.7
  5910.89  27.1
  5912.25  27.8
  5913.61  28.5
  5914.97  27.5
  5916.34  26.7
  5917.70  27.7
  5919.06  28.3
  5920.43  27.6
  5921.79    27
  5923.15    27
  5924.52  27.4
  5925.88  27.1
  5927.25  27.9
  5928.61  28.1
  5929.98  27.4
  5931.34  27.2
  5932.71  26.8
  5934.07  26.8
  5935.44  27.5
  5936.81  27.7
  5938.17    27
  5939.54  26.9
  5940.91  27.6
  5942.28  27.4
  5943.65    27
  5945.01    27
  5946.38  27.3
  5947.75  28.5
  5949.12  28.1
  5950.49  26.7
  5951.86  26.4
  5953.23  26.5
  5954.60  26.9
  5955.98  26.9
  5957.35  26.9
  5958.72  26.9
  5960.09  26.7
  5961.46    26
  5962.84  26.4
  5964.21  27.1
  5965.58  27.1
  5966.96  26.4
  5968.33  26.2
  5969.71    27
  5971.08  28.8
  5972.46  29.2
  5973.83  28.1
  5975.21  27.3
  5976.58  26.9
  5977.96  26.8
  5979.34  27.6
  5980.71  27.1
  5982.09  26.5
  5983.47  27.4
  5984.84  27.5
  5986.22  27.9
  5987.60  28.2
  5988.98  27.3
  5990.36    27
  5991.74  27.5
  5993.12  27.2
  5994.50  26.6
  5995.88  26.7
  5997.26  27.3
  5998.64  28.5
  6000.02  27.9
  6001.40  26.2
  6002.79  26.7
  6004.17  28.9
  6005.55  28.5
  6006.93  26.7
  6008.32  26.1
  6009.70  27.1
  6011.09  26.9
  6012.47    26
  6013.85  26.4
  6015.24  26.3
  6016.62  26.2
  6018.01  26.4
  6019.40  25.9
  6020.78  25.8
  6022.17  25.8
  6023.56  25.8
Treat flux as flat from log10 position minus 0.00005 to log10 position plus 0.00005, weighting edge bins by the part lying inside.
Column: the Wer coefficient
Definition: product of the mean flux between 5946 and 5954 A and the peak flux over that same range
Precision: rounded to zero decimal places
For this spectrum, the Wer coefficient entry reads 777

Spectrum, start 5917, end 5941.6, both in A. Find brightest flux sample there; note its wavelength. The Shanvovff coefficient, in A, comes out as 5919.06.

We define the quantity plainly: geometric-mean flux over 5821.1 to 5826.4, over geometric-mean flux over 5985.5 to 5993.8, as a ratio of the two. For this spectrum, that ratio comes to 1.05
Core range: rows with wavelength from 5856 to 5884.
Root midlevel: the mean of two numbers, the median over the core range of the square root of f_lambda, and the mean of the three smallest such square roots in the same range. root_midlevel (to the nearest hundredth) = 5.11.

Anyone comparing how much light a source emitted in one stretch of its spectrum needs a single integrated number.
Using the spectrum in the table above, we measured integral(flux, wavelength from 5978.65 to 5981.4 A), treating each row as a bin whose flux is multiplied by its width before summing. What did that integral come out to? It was 75.3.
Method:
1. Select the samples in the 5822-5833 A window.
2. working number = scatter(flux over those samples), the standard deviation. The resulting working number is 1.0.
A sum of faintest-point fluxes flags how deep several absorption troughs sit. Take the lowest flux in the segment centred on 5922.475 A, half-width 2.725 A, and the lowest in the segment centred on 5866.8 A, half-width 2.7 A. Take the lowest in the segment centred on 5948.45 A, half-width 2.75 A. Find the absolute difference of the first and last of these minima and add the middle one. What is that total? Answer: 25.7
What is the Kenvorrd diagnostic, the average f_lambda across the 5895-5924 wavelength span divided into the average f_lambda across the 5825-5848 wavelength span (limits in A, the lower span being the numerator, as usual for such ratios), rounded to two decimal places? 1.09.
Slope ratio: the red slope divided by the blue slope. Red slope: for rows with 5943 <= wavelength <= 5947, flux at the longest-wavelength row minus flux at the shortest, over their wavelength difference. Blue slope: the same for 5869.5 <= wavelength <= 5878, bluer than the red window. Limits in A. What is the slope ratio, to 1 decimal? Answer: 7.4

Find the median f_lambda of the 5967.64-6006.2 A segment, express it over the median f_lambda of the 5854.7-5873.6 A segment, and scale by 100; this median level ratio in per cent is 102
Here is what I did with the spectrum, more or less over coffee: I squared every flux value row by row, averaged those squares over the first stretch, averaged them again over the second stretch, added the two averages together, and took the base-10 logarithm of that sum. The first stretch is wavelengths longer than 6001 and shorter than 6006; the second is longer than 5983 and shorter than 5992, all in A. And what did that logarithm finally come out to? 3.18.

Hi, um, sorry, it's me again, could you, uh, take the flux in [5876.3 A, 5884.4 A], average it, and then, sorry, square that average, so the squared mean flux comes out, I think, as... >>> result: 689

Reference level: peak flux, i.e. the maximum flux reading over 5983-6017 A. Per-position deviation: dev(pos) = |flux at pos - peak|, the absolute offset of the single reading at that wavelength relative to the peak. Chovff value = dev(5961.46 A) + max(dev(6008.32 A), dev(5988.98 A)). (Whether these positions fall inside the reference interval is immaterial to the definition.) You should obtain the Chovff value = 5.7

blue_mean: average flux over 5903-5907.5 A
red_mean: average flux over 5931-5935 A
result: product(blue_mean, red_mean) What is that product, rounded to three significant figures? 694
